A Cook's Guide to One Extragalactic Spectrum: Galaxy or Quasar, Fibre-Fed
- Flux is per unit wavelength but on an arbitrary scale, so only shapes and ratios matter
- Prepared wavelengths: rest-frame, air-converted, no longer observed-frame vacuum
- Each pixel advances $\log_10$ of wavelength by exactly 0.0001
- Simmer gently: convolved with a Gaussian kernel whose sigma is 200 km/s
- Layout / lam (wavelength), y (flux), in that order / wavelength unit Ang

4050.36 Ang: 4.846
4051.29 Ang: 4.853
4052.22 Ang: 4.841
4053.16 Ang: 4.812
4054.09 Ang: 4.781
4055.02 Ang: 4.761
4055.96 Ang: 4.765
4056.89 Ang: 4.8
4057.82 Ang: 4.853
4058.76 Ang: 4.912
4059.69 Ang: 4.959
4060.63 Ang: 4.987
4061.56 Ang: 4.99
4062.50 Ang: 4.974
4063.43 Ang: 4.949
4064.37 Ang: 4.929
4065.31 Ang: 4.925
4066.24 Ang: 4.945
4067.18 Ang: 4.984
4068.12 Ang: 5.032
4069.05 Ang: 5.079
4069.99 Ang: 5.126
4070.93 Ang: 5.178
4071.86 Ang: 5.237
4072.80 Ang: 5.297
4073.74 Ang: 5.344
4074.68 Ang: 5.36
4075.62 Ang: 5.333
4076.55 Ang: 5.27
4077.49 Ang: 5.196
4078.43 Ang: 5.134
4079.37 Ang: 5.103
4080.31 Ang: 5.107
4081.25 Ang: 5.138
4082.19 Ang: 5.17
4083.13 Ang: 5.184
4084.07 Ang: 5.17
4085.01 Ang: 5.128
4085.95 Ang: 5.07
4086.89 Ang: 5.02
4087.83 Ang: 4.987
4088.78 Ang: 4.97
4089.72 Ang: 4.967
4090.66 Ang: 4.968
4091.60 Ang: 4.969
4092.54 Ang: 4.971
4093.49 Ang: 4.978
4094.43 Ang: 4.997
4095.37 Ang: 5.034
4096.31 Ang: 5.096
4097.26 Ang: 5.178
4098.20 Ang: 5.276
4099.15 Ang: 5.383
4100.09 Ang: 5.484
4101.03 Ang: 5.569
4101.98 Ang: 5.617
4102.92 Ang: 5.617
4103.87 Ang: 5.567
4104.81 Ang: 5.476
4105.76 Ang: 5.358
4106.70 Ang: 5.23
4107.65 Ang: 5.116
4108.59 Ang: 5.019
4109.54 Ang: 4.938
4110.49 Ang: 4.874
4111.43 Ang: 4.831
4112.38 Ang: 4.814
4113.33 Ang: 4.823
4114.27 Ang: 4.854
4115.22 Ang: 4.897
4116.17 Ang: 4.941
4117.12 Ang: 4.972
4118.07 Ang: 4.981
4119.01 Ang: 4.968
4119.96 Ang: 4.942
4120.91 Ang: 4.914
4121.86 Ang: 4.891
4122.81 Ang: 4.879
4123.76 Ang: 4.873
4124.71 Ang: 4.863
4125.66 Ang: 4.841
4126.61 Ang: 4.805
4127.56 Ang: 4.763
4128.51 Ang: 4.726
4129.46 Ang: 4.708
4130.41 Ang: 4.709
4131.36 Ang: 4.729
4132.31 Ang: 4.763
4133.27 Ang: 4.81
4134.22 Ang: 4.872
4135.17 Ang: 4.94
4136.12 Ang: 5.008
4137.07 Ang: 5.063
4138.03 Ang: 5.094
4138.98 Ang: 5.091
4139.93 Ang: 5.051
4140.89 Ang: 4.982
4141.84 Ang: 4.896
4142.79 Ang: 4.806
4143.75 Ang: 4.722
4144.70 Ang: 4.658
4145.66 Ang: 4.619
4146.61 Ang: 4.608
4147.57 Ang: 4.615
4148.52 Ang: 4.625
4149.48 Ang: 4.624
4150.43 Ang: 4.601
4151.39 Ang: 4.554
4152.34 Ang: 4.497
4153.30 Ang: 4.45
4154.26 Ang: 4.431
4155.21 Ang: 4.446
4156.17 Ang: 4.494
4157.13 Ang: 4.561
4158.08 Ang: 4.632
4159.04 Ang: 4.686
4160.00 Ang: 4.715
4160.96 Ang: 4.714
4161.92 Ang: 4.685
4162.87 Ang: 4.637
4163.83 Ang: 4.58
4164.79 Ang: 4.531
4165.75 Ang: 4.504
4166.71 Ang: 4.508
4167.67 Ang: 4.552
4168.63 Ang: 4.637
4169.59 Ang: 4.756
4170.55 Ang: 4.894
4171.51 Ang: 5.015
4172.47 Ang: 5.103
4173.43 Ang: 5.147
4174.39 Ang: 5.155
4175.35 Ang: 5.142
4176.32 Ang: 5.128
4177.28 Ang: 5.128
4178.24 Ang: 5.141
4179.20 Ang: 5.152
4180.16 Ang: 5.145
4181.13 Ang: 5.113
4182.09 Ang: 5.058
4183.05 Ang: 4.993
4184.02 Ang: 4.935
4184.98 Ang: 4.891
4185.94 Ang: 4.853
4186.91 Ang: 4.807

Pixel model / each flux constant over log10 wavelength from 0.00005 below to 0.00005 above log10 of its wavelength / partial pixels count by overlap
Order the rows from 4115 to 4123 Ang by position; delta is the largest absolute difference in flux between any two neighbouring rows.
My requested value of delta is 0.04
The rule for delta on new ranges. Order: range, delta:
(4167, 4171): 0.14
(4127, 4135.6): 0.07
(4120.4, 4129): 0.04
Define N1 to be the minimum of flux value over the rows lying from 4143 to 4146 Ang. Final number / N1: 4.619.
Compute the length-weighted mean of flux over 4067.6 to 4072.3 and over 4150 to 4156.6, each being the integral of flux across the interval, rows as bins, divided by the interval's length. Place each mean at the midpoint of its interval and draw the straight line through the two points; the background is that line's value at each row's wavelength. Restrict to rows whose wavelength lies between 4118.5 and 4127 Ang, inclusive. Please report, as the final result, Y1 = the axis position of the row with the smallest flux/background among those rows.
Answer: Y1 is 4126.61 Ang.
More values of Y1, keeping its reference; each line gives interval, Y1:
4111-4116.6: 4112.38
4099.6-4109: 4108.59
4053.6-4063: 4055.02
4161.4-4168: 4165.75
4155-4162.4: 4155.21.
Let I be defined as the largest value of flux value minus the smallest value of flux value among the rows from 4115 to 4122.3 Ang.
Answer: 0.090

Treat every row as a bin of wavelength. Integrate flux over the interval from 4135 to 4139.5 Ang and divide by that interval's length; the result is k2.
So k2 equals 5.05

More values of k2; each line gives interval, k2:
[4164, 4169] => 4.54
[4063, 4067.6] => 4.94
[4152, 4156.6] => 4.46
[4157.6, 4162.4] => 4.69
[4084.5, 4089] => 5.03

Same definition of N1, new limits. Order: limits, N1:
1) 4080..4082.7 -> 5.107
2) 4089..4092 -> 4.967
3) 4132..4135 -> 4.763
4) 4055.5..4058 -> 4.765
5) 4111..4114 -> 4.814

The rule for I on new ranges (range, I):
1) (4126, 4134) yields 0.102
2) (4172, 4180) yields 0.052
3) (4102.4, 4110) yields 0.679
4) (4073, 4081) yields 0.257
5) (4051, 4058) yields 0.092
